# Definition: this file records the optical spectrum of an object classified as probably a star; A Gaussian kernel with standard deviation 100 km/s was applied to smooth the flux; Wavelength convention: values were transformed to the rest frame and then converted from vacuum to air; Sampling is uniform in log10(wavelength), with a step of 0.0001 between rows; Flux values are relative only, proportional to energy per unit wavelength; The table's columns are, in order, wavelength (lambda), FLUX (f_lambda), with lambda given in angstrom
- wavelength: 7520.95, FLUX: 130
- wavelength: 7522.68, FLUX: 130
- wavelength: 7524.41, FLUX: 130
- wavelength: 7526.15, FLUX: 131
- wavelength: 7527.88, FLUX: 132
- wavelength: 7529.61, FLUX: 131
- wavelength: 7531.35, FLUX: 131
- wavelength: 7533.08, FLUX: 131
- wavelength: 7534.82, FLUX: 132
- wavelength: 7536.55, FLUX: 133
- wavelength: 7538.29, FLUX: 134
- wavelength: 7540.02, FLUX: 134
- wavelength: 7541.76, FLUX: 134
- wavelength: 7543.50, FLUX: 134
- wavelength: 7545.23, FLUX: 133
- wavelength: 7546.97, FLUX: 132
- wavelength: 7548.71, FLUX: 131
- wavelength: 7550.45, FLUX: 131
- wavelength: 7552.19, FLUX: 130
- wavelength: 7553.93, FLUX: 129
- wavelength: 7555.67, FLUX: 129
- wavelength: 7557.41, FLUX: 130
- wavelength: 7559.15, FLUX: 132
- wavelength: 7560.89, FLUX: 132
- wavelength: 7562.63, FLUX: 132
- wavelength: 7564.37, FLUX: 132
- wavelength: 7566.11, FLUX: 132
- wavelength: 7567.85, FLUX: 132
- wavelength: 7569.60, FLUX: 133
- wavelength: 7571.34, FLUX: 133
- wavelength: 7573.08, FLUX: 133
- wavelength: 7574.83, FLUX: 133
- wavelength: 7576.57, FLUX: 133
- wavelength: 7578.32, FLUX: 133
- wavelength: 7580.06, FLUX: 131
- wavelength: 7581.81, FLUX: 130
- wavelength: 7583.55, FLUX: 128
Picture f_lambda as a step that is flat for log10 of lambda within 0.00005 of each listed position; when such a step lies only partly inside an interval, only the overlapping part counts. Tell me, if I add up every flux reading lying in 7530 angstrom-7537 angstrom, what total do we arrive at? 527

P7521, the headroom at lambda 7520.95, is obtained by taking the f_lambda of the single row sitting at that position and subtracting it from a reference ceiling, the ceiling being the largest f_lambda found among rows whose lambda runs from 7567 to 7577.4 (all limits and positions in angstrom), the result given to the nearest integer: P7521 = 3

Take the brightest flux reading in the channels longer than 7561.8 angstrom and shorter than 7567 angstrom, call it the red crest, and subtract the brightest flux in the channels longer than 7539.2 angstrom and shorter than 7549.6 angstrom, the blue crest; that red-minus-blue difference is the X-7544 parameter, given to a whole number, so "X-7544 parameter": -2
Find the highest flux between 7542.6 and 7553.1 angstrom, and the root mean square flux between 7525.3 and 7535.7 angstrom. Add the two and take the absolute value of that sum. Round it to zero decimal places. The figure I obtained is 265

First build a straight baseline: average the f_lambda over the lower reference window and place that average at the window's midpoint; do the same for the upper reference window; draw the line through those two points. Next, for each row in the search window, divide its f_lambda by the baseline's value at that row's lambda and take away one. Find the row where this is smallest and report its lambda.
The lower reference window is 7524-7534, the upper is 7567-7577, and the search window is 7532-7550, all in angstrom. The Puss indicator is 7548.71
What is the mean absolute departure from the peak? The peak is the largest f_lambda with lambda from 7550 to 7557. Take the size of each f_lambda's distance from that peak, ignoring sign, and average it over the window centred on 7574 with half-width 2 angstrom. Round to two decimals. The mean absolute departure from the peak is 2.00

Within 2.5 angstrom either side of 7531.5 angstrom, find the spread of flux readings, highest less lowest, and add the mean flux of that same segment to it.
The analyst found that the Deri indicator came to 131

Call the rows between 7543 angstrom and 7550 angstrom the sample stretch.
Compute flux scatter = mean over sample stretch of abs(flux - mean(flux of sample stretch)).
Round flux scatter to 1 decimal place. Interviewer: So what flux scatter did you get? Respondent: 1.0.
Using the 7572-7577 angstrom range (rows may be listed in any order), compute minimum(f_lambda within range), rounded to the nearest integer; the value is 133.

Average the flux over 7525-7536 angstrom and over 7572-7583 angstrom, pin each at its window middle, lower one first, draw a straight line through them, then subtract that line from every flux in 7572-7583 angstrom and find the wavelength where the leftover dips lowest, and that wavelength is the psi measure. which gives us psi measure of 7581.81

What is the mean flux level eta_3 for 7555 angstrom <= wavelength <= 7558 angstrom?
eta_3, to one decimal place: 129.5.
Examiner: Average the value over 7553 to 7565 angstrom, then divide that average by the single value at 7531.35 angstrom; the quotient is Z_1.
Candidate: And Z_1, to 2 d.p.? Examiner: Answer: 1.00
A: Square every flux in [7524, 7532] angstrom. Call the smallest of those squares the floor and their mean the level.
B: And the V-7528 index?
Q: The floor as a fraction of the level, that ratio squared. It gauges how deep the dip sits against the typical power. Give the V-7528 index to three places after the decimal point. 0.970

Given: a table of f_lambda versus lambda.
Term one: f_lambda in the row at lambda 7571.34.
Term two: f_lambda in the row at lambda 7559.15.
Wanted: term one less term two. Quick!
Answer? 1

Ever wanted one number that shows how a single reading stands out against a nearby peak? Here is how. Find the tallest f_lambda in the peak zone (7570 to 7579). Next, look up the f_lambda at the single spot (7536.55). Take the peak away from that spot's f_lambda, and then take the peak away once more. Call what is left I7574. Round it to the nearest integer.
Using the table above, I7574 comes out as -133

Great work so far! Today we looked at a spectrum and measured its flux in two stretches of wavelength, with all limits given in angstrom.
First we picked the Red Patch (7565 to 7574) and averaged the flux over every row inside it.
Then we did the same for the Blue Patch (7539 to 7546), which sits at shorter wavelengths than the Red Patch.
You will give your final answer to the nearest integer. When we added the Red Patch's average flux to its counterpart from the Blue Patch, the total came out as 266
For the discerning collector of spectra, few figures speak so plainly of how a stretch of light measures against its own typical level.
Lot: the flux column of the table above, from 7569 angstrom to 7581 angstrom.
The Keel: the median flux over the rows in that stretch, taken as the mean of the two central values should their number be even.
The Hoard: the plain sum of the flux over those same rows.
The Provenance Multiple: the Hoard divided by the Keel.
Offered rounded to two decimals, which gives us 6.98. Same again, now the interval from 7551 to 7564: 7.03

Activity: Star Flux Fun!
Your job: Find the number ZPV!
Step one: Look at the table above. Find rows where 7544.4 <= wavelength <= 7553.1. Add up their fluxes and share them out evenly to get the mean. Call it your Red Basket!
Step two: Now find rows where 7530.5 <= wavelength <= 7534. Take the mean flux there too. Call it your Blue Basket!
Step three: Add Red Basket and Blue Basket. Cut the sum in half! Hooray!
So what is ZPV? 131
